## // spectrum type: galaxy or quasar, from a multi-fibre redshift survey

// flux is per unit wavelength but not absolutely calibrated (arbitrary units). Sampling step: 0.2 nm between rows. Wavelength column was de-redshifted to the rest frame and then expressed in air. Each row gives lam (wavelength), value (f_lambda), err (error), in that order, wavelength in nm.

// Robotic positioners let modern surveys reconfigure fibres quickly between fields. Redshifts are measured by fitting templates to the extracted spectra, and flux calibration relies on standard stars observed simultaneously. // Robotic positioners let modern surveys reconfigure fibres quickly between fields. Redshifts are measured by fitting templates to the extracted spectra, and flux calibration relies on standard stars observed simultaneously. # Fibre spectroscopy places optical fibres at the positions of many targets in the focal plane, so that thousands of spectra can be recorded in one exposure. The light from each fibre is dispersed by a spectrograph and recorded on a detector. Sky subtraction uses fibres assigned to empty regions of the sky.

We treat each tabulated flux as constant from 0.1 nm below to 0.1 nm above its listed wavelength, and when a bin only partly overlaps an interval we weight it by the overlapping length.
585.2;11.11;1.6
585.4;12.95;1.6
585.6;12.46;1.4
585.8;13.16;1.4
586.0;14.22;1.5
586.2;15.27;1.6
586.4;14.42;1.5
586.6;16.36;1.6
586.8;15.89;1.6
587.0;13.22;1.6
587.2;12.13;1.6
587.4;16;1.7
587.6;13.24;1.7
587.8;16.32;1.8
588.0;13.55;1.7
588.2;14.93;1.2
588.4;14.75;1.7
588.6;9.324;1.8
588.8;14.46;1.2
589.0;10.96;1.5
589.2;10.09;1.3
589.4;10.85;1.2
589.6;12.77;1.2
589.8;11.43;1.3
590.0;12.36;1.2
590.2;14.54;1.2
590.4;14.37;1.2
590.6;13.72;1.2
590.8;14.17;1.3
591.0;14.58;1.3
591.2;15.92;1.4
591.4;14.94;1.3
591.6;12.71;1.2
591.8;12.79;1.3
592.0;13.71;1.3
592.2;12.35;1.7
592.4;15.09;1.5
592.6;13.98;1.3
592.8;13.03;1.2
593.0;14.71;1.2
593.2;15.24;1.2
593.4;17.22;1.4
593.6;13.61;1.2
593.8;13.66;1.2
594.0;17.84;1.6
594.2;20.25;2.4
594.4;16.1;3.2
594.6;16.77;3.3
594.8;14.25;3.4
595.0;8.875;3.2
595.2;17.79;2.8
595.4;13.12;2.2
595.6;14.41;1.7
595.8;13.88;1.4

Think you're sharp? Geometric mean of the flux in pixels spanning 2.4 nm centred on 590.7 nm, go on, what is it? 13.6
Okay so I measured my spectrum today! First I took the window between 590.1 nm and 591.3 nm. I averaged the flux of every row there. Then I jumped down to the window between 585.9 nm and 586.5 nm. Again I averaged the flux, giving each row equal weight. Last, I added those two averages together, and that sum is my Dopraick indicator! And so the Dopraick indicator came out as 29.2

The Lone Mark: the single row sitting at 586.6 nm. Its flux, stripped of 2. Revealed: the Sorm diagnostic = 14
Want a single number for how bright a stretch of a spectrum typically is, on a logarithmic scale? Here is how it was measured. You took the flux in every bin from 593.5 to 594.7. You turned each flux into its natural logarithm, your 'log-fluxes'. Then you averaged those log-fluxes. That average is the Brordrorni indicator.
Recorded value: 2.79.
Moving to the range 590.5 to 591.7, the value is 2.66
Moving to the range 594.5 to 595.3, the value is 2.63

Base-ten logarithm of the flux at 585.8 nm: 1.119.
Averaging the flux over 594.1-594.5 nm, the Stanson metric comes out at 18.2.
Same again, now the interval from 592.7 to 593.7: 14.8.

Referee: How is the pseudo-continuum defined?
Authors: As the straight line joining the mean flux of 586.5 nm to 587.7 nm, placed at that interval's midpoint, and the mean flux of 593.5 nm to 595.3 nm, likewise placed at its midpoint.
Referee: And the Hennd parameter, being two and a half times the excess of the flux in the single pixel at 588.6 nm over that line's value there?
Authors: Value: -13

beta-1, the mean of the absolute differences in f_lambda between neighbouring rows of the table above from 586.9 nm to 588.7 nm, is 2.6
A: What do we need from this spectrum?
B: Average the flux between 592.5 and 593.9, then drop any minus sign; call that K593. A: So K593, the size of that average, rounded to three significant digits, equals 14.5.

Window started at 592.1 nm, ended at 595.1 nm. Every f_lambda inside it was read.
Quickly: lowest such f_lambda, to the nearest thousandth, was 8.875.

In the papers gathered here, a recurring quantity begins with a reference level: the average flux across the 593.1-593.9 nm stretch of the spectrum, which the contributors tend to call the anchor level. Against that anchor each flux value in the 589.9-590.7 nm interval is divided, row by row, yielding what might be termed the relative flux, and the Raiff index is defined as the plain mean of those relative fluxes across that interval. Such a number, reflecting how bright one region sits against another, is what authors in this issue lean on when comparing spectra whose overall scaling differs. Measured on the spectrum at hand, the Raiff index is 0.92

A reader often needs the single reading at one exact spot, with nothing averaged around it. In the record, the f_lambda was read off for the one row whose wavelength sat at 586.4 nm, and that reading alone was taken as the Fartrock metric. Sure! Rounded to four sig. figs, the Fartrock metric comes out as 14.42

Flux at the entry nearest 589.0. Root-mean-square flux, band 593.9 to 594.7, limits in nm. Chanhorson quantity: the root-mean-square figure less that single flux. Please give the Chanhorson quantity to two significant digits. 6.8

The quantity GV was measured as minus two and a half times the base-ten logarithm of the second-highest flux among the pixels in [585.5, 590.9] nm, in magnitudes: -3.032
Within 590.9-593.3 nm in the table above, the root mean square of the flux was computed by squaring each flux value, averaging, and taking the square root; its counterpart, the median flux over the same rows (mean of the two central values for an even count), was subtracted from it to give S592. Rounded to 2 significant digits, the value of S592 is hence -0.15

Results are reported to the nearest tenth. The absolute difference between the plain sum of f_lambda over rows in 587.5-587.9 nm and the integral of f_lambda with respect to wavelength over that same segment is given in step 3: 23.6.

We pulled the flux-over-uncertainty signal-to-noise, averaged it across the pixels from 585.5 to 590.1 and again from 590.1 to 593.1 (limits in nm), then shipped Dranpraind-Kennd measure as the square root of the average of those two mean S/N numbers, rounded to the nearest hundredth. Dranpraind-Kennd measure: 3.16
